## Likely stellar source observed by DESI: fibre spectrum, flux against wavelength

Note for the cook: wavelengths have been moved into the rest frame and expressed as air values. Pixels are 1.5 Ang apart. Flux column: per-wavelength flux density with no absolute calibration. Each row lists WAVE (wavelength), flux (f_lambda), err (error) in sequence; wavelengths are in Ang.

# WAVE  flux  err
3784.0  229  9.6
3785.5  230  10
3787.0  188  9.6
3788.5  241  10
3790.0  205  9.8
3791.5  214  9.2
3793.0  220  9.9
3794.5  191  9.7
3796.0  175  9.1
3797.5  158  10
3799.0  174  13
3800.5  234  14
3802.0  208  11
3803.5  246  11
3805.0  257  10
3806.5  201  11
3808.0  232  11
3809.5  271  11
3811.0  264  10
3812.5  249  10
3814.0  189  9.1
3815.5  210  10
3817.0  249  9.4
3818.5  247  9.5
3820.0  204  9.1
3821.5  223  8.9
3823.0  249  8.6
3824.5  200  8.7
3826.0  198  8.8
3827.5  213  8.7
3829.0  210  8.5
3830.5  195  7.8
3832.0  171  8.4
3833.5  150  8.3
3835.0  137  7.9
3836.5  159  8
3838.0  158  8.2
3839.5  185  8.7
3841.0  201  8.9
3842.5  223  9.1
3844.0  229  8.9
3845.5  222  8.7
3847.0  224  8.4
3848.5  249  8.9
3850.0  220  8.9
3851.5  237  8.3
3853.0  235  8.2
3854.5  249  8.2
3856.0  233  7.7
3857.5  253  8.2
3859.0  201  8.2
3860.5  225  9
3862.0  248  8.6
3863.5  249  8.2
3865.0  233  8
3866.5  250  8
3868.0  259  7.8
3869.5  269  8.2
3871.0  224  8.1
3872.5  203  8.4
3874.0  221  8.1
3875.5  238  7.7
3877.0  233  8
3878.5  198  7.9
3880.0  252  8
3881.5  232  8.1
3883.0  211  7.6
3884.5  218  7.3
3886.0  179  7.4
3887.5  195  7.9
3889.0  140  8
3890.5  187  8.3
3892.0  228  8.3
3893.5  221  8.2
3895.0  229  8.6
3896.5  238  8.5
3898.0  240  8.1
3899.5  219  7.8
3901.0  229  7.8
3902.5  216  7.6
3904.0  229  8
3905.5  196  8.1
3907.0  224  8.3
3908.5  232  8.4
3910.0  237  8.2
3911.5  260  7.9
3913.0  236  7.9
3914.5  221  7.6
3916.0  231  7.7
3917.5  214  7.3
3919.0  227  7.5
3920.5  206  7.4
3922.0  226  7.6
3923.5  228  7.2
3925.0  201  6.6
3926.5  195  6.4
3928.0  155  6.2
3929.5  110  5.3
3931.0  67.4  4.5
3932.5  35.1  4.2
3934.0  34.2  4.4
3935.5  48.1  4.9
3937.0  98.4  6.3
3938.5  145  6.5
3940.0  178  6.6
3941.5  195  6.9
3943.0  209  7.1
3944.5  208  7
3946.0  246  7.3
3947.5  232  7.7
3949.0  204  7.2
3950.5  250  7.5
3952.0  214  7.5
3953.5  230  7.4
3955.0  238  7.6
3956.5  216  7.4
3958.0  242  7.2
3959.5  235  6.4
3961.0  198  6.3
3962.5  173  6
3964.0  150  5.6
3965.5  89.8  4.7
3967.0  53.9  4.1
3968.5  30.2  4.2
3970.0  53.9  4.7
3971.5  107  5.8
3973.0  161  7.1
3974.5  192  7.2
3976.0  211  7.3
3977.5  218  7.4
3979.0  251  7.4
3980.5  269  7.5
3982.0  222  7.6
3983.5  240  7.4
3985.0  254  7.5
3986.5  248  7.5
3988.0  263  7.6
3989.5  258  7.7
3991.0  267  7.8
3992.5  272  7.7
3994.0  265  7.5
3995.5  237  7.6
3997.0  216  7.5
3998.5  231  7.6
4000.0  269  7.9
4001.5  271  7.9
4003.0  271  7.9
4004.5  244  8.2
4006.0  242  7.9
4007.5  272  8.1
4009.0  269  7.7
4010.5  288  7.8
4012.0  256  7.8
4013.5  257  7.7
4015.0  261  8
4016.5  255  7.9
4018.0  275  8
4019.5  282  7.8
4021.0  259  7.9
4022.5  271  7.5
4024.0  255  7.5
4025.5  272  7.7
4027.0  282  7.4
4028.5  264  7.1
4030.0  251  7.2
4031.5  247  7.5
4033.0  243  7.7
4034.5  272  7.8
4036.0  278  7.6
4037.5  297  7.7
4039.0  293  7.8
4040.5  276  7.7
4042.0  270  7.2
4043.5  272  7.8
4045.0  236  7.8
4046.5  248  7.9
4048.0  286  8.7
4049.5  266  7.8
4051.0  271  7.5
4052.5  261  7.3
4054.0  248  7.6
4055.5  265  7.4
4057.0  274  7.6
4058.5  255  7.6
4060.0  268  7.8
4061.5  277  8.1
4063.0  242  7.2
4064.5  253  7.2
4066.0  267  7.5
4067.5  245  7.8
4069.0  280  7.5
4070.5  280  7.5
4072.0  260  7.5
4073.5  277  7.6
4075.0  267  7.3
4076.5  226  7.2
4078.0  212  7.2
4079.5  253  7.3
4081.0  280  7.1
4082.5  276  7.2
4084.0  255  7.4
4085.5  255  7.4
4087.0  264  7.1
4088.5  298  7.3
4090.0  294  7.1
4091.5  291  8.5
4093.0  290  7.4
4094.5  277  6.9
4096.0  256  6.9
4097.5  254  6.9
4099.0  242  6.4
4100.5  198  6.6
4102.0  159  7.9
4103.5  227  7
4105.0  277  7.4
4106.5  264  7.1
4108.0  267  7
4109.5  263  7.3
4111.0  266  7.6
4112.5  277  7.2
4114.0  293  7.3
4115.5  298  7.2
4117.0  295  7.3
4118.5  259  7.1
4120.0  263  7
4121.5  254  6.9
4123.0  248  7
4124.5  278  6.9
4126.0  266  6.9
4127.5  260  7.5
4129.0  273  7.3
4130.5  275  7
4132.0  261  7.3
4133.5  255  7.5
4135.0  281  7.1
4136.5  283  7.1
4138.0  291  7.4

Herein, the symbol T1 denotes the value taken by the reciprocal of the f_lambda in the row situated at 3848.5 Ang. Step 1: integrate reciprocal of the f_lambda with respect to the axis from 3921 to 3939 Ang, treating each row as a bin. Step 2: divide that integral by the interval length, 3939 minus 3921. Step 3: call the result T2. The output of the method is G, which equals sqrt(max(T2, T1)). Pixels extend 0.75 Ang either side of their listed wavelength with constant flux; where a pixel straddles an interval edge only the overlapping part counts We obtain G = 0.110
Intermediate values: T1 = 0.0040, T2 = 0.0120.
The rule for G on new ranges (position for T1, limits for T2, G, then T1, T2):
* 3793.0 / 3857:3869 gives 0.067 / 0.0045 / 0.0042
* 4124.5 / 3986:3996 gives 0.062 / 0.0036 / 0.0039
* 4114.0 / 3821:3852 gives 0.071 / 0.0034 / 0.0051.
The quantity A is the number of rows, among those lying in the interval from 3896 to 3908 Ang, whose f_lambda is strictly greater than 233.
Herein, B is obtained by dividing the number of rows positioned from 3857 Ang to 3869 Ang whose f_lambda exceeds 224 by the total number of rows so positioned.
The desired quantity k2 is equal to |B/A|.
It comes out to 0.44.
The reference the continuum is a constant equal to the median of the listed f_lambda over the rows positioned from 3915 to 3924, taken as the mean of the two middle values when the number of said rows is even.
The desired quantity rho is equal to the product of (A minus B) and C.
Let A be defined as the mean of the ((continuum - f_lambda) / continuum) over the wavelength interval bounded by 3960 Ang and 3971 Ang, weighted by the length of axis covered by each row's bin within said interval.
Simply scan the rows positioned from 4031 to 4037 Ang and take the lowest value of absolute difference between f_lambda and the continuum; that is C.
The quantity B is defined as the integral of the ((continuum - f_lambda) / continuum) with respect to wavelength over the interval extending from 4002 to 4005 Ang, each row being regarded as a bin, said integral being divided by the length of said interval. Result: 10.9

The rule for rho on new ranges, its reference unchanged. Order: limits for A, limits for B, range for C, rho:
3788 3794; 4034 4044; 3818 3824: 1.0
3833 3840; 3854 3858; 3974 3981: 3.3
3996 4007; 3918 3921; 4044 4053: -1.4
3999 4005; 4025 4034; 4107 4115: -0.5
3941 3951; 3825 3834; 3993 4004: -0.6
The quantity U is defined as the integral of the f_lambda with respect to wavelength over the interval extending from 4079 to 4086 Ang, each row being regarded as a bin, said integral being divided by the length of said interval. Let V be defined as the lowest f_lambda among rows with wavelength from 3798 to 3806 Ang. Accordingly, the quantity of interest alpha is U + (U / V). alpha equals 266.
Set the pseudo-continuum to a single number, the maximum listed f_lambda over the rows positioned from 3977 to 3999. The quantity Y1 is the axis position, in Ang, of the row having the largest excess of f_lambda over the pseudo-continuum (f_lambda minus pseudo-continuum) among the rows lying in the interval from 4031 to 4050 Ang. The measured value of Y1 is 4037.5 Ang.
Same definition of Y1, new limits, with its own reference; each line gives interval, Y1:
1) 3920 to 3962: 3950.5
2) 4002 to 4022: 4010.5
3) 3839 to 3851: 3848.5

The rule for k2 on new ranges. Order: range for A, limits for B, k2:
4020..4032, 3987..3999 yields 0.11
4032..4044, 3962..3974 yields 0.00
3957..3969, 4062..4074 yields 0.50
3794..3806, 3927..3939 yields 0.00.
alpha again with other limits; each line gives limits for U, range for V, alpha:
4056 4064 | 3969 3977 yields 268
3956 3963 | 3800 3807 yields 215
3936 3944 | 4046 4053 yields 163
